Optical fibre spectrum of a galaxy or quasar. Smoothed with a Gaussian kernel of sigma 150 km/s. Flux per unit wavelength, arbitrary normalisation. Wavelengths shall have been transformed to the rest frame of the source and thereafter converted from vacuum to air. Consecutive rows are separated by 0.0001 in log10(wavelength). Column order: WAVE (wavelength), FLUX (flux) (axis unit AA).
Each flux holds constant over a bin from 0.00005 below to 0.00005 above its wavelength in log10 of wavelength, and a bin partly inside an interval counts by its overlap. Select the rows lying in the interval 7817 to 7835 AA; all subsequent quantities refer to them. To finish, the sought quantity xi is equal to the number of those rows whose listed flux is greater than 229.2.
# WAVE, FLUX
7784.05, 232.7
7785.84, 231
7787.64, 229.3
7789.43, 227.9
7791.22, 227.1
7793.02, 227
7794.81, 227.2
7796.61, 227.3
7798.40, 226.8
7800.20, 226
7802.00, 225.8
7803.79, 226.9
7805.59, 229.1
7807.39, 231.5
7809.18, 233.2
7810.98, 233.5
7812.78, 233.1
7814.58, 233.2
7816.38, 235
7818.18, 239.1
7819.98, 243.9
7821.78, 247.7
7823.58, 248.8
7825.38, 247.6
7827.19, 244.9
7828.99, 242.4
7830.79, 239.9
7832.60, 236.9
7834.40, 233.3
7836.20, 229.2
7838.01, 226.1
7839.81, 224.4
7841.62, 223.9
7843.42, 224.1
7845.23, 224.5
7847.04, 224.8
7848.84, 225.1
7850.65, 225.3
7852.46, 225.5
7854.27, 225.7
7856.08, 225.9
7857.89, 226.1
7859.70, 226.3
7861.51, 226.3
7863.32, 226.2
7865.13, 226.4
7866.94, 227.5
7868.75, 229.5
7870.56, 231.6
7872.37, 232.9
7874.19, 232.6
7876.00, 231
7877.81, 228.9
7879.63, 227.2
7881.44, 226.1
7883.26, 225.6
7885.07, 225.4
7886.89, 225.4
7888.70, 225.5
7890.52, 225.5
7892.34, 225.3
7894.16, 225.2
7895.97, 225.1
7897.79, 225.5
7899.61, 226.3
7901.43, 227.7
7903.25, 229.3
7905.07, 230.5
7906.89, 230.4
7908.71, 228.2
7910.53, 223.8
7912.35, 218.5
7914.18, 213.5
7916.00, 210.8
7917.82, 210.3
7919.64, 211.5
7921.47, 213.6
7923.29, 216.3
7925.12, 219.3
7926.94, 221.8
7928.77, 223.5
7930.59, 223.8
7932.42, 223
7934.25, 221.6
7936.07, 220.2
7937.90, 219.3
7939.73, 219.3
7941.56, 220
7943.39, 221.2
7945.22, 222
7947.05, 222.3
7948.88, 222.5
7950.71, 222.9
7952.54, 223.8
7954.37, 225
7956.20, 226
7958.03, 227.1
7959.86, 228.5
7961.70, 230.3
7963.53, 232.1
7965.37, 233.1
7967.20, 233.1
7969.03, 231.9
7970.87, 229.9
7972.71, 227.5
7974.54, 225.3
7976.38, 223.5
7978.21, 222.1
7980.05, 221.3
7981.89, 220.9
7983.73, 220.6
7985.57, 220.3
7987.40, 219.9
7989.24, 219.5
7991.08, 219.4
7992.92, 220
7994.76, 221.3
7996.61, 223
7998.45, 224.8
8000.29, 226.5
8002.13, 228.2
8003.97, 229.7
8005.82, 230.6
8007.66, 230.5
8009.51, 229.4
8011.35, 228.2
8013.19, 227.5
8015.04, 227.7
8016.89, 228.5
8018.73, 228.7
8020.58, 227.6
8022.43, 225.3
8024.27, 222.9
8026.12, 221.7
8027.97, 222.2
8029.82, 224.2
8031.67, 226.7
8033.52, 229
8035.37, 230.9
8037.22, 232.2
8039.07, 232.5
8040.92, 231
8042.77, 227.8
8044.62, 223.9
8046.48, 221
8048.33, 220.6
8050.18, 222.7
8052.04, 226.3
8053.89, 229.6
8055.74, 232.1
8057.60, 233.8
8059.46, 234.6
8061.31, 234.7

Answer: 10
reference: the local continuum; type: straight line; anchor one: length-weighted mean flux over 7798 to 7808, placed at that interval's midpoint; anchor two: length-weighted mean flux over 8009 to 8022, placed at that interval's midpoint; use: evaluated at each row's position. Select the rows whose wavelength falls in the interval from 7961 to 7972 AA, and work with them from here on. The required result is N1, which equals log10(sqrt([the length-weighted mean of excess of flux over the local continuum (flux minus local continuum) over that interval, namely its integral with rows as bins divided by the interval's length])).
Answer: 0.29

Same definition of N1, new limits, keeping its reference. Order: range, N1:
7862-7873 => 0.03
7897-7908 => -0.13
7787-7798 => -0.46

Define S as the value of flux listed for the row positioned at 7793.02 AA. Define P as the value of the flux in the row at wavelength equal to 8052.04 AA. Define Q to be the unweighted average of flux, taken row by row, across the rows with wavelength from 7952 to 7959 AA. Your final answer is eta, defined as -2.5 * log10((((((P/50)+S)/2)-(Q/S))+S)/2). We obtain -5.58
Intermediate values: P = 226.3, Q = 225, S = 227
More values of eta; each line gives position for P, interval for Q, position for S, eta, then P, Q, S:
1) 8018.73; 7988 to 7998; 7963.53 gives -5.61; 228.7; 221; 232.1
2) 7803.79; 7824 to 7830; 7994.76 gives -5.55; 226.9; 245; 221.3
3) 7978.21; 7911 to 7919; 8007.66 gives -5.60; 222.1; 213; 230.5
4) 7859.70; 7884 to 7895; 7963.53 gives -5.61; 226.3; 225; 232.1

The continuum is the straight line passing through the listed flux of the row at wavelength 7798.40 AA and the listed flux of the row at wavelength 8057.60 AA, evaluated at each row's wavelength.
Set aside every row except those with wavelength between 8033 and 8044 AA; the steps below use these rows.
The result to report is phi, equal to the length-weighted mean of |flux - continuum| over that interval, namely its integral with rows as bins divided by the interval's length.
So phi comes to 3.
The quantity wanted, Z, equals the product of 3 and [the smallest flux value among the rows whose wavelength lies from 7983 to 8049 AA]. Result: 658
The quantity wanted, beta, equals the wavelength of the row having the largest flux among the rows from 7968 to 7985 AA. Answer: 7969.03 AA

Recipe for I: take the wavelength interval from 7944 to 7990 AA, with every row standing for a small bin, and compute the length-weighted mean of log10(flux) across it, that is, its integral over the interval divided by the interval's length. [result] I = 2.35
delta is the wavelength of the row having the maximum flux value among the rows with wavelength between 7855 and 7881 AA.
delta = 7872.37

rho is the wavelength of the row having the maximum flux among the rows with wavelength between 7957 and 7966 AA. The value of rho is 7965.37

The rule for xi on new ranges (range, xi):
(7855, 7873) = 3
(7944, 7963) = 1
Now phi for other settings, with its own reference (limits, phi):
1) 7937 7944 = 11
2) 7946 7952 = 8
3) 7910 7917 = 14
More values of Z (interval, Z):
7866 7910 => 675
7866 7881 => 682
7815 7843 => 672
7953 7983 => 663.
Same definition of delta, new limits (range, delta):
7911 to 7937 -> 7930.59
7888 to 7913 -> 7905.07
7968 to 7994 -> 7969.03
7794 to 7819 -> 7818.18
